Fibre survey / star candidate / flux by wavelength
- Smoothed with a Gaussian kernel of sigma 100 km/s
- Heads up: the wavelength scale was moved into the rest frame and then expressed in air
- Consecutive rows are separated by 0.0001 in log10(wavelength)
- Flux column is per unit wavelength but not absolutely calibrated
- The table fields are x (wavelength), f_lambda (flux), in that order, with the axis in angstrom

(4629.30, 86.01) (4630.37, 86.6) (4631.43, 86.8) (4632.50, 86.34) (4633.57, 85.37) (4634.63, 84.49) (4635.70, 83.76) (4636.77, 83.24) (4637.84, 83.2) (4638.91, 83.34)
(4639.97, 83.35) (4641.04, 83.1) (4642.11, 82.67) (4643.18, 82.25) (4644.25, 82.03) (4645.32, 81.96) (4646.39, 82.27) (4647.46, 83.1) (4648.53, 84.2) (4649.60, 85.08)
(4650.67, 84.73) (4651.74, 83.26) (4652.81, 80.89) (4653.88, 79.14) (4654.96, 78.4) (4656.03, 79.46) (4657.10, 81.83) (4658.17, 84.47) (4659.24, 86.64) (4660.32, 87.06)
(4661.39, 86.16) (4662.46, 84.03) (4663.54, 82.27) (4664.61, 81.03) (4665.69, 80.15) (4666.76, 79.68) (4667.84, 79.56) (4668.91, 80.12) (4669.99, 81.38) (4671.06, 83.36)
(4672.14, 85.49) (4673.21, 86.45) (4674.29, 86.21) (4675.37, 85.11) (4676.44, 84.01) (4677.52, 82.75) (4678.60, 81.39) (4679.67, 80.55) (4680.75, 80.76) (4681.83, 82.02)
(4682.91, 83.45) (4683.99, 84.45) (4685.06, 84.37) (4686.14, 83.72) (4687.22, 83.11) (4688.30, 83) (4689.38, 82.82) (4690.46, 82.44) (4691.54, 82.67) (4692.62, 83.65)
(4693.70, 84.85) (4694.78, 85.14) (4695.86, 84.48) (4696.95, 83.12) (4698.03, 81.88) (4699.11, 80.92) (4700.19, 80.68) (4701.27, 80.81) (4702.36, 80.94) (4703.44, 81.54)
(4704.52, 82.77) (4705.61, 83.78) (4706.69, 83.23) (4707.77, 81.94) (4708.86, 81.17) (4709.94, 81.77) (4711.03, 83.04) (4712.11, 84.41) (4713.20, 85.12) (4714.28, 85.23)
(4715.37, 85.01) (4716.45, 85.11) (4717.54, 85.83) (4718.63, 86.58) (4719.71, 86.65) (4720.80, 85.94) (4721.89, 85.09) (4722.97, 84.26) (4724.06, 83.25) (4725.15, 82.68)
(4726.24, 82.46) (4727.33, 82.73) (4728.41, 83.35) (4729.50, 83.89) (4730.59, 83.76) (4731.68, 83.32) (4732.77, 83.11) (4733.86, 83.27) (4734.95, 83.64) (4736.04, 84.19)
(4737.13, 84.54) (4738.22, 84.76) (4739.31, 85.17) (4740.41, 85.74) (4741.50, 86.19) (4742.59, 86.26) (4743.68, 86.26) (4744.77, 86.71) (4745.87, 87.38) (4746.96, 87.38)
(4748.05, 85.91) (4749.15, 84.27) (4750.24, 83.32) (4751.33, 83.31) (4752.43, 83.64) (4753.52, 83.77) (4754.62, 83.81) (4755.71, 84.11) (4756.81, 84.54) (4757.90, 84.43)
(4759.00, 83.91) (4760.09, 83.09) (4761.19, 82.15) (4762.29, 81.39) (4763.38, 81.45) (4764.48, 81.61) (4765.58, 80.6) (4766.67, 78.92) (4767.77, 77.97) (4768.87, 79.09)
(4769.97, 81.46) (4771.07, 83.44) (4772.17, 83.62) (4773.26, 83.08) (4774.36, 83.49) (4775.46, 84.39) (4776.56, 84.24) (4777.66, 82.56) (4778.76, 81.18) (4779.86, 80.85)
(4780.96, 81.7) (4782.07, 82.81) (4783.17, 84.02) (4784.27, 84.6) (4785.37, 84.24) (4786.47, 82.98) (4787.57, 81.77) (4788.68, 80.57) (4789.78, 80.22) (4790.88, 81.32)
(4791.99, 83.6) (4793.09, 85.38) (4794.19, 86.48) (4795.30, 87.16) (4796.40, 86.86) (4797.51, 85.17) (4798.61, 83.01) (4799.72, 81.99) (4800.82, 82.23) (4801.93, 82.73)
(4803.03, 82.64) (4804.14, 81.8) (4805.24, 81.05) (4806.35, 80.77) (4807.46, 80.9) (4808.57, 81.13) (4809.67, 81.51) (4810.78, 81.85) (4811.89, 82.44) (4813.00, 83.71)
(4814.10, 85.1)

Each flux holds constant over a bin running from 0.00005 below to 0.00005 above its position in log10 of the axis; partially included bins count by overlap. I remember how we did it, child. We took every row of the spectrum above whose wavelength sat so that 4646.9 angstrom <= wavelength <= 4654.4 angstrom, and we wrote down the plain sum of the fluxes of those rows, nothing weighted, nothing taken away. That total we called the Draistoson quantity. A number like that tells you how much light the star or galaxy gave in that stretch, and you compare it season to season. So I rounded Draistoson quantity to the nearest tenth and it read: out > 580.4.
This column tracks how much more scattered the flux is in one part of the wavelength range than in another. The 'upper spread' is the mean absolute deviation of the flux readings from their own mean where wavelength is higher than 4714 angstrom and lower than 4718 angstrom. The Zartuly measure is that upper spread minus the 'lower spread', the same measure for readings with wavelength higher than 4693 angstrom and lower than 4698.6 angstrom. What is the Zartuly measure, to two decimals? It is -0.85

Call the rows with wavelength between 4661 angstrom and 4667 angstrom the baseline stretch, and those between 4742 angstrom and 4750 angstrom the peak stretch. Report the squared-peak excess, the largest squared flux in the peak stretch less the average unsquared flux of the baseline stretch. 7553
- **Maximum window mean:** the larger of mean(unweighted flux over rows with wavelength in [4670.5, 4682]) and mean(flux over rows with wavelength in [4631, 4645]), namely 83.8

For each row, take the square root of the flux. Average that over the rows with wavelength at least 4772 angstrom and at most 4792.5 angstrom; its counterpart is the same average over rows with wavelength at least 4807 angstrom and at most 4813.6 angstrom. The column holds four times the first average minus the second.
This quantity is 27.3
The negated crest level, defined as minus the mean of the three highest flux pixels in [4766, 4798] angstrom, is -86.83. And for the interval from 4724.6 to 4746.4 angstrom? -86.78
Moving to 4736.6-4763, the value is -87.16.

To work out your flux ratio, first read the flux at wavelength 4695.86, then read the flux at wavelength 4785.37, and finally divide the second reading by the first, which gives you 1.00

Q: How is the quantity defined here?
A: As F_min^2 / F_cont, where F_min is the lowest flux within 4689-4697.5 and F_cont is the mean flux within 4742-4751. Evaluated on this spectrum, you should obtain 79.1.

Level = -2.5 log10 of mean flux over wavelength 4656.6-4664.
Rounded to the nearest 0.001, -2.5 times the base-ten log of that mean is -4.819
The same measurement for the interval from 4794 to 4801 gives -4.820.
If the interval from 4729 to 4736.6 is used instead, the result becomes -4.805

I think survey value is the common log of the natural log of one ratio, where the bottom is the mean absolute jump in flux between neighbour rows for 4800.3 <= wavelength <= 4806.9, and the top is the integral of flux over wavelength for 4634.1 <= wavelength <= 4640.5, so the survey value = 0.845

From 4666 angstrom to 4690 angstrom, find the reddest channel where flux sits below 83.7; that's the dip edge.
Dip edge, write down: 4689.38 angstrom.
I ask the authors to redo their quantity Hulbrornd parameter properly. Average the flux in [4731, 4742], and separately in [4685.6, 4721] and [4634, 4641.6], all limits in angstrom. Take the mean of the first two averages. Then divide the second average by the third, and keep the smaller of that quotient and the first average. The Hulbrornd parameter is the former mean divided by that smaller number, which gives 84.0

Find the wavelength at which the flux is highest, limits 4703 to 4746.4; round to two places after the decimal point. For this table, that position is 4745.87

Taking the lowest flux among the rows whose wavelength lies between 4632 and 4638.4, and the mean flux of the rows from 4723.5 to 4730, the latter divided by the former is 1.00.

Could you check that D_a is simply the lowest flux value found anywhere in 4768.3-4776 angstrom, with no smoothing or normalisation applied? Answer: 79.09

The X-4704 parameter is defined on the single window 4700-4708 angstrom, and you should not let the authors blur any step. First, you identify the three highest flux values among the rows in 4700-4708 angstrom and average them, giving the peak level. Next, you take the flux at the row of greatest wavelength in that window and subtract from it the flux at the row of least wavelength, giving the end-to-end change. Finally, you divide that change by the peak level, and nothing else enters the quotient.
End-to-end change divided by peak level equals 0.02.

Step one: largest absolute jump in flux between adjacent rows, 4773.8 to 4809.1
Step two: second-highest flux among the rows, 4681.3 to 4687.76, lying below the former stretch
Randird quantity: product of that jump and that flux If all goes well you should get 192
